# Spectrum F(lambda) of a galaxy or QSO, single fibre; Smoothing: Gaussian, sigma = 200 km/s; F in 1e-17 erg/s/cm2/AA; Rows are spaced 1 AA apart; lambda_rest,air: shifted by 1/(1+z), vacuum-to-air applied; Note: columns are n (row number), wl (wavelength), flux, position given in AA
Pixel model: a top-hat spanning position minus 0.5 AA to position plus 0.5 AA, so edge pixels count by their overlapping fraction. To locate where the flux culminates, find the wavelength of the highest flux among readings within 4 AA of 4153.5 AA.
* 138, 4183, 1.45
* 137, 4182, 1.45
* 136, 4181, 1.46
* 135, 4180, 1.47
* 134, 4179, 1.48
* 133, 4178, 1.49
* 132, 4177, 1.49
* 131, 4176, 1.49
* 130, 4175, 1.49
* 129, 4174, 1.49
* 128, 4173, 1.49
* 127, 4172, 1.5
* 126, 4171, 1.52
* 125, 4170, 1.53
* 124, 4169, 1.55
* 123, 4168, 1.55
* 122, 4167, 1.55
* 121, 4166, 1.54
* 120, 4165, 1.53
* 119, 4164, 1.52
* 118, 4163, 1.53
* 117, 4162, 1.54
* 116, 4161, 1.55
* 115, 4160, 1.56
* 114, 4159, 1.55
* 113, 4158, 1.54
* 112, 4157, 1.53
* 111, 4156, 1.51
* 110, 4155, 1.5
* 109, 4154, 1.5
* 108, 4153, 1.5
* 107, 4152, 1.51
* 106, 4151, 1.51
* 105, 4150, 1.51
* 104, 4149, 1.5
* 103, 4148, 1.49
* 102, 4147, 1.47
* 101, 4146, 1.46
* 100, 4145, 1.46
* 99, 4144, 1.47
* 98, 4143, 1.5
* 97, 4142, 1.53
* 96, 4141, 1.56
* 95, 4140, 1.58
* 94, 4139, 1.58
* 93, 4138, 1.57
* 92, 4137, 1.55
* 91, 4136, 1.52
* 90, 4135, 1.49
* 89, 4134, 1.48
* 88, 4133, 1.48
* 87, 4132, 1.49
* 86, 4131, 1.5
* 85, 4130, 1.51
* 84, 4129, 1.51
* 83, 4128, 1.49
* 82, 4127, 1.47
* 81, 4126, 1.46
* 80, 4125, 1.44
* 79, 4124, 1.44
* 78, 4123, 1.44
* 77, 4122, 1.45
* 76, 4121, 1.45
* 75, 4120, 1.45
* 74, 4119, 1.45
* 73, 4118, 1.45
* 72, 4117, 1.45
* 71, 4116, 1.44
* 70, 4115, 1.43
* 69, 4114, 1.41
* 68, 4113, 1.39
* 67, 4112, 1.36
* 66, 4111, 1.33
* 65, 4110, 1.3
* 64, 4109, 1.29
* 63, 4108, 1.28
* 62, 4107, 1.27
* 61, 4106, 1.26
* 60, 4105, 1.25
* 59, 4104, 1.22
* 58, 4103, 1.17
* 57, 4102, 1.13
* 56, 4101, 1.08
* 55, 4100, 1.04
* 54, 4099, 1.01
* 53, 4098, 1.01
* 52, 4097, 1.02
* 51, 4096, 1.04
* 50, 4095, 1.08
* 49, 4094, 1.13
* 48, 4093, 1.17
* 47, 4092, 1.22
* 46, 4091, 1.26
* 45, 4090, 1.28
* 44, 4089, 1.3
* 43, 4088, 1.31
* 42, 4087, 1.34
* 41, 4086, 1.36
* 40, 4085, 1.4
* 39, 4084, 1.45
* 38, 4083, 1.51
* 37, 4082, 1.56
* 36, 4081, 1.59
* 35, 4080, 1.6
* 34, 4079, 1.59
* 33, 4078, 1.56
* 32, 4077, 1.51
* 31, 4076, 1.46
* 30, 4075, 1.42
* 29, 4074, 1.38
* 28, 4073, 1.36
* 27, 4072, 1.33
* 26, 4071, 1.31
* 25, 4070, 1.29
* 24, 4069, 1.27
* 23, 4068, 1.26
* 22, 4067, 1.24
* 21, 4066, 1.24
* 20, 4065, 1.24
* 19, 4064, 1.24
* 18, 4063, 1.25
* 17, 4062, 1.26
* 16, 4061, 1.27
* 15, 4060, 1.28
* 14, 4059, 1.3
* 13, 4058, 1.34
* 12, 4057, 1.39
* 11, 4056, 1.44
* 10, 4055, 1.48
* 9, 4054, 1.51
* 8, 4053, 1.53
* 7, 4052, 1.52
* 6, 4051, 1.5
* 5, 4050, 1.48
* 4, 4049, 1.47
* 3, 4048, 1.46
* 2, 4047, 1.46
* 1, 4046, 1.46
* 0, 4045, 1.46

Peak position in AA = 4157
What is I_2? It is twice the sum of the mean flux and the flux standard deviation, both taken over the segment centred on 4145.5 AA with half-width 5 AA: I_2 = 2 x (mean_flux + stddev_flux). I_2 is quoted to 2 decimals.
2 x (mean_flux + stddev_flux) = 3.05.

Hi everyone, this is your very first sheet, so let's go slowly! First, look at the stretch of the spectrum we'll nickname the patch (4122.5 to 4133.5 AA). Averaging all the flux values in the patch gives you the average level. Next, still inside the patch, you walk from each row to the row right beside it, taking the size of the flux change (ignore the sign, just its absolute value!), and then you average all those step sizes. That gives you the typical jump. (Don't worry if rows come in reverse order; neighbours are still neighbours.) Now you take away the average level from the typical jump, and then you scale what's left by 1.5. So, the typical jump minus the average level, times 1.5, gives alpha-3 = -2.2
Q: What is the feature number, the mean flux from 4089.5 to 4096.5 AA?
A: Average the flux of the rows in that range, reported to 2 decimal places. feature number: 1.17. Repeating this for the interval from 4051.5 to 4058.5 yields 1.46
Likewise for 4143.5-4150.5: 1.48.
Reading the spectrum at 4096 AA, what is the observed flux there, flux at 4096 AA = 1.04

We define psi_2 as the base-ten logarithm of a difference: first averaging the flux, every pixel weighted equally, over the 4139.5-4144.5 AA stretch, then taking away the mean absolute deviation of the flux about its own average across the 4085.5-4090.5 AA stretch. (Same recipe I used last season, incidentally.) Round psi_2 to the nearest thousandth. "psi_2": 0.177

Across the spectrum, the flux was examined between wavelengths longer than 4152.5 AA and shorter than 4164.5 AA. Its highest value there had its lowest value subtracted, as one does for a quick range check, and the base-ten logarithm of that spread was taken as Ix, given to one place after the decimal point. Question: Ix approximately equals -1.2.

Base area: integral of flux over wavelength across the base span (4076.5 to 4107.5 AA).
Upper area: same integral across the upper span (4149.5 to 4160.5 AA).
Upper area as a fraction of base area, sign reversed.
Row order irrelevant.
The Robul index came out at -0.42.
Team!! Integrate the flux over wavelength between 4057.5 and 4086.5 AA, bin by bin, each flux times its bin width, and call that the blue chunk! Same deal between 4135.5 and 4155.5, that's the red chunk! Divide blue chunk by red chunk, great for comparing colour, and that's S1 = 1.3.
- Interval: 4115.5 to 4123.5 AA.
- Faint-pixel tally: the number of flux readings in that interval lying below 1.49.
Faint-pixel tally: 8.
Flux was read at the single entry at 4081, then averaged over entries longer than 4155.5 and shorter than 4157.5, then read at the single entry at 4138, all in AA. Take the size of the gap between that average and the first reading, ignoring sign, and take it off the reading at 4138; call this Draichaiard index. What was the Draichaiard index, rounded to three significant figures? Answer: 1.50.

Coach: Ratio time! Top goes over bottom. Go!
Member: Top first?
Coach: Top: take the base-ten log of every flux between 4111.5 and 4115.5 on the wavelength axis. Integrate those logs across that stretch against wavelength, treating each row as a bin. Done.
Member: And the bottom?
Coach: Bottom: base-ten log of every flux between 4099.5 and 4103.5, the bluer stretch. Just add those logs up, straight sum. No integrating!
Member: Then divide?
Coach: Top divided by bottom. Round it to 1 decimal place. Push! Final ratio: 3.4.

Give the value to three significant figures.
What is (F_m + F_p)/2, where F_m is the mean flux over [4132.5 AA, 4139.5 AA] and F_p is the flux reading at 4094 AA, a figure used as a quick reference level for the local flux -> 1.33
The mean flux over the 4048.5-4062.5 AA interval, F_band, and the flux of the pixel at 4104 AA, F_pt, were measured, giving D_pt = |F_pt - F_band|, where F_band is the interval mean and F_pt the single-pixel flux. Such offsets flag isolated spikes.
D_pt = 0.19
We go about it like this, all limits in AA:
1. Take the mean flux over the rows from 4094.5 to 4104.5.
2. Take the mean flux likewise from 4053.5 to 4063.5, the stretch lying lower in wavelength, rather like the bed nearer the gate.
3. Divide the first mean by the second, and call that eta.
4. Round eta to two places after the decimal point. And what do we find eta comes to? 0.80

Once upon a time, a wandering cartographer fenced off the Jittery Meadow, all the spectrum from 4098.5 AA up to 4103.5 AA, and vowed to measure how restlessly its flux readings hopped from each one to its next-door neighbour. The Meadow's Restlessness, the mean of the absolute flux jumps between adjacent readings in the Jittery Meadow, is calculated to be 0.040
